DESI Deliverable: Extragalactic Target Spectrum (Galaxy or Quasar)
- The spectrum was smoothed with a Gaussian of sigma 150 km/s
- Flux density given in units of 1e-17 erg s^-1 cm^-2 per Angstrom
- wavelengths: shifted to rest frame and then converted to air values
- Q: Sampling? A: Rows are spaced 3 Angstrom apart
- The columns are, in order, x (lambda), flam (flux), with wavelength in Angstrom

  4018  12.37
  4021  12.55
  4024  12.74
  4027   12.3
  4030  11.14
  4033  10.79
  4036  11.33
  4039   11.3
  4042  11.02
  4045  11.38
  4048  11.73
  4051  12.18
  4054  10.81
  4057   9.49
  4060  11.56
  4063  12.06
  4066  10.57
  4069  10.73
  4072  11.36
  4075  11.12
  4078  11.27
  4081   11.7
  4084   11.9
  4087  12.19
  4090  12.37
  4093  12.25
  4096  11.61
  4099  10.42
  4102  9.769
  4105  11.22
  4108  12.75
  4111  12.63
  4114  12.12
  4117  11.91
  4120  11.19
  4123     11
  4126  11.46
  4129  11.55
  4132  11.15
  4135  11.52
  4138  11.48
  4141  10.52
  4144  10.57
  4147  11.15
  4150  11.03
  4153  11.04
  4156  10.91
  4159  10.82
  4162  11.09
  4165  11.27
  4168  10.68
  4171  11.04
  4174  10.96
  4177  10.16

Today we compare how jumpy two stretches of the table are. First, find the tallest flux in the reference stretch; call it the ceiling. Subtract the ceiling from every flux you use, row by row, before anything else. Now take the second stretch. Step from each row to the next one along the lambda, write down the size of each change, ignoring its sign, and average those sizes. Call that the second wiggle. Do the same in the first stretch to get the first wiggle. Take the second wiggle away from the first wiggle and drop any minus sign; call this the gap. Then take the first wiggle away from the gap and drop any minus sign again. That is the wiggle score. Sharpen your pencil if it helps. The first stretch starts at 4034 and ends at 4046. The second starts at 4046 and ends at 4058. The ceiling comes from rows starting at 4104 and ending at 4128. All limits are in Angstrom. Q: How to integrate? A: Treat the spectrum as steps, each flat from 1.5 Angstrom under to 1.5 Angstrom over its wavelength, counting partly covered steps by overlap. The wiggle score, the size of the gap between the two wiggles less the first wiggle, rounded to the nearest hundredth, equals 0.60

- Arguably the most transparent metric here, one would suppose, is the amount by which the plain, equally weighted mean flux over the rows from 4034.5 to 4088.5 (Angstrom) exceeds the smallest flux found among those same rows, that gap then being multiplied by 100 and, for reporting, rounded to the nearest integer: 183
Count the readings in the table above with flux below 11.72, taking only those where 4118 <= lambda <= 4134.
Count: 5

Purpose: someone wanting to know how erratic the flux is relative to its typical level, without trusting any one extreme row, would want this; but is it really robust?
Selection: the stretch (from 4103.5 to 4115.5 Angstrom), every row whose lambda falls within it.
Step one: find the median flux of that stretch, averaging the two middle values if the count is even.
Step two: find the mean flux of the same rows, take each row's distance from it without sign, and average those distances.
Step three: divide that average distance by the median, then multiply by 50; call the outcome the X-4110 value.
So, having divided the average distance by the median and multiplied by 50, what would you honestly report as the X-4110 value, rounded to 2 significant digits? 2.1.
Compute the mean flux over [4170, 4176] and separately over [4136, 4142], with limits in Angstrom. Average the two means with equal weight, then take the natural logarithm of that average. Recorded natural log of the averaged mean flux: 2.40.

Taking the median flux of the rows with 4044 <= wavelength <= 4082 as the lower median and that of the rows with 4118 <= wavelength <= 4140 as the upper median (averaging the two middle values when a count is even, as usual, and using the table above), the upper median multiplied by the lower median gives 130.2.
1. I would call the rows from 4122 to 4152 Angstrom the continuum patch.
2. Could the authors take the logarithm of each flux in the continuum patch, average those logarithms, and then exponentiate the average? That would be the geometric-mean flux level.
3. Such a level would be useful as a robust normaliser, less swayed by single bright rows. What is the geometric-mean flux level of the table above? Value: 11.1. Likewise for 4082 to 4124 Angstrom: 11.6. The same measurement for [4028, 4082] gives 11.2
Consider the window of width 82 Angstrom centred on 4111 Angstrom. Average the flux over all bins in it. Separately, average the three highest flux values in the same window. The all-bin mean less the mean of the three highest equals -1.1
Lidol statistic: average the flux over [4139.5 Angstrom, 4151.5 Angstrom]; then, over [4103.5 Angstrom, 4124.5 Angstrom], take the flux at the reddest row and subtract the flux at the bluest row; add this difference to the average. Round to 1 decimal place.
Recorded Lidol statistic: 10.6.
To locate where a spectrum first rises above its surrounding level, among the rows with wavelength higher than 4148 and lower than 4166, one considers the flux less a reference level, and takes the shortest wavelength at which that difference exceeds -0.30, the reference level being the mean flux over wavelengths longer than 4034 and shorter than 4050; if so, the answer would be 4162 Angstrom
